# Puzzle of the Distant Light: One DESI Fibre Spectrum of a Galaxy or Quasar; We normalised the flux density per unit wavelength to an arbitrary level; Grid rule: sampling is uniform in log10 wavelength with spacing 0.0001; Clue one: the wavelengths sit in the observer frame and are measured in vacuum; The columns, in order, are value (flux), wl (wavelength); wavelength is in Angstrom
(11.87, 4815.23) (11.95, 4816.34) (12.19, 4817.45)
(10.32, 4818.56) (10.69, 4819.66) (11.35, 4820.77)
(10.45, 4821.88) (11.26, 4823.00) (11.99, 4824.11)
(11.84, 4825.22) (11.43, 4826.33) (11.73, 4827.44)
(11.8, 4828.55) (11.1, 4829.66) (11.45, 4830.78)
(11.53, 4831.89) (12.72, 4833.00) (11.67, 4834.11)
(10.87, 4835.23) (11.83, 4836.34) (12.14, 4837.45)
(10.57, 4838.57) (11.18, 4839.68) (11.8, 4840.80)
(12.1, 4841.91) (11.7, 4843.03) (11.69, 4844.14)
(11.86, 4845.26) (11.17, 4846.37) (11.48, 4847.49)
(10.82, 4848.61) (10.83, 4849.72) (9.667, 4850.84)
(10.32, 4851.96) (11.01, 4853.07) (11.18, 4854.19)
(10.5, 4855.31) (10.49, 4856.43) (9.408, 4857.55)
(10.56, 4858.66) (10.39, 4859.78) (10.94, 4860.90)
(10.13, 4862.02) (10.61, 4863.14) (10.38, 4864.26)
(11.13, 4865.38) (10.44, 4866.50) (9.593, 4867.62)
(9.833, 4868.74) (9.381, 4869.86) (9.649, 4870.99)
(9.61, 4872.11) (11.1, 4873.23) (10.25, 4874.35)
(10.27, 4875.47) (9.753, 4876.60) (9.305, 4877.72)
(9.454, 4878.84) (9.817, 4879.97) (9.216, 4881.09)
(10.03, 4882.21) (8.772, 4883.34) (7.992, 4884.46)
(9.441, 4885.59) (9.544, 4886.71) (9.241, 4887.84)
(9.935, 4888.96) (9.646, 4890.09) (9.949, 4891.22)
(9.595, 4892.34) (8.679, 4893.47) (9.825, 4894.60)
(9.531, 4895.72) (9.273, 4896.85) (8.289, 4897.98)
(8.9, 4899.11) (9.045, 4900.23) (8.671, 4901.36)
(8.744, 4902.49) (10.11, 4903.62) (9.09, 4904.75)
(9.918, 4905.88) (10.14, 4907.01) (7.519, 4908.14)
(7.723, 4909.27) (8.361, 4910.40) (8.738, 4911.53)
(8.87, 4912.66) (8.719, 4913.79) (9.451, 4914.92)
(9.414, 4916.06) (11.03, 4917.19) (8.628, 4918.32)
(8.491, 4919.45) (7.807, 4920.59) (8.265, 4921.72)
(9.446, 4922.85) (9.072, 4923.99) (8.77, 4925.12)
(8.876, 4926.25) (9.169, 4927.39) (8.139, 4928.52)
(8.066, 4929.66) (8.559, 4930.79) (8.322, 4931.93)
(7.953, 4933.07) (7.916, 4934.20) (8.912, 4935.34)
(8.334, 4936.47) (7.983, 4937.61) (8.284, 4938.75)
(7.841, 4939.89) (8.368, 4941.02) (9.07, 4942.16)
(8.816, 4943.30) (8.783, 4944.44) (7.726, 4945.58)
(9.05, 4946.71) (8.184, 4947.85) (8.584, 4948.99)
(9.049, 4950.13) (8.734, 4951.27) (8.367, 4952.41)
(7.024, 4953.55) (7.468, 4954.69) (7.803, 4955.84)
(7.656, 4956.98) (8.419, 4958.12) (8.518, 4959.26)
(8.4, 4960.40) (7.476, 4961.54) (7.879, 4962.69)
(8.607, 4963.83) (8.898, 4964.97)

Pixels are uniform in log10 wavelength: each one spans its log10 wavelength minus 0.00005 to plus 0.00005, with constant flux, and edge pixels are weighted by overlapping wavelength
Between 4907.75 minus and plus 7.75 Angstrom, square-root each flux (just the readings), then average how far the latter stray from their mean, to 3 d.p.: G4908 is 0.099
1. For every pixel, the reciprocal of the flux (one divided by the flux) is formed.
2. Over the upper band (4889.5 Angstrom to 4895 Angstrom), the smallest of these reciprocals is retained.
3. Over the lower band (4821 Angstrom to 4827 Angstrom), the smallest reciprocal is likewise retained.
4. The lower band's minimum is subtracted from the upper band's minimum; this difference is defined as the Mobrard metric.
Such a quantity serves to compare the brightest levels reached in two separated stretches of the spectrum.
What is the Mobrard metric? 0.017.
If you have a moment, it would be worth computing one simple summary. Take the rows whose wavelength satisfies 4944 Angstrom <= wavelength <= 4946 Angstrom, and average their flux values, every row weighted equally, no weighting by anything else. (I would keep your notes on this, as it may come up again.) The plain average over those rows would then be 8.3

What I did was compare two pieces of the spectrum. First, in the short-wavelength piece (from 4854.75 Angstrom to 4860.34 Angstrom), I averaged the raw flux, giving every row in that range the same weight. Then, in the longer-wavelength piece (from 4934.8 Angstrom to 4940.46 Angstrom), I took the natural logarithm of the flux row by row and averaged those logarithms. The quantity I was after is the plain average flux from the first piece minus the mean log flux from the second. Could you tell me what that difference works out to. 8.2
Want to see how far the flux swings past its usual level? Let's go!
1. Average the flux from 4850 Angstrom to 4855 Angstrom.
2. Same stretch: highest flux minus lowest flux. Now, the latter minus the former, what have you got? -9.0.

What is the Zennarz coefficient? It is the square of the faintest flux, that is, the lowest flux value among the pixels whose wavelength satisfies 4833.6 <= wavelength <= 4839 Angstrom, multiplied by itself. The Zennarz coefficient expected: 112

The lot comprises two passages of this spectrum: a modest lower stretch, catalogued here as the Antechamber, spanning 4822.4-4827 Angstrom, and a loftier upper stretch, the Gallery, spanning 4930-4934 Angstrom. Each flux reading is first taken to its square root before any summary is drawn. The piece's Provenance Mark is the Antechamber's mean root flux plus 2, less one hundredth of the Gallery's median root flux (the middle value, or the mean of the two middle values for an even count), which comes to 5.38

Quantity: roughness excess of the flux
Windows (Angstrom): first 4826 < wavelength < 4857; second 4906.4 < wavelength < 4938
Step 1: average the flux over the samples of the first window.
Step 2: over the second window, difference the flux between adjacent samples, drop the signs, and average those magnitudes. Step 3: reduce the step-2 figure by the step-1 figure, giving -10.7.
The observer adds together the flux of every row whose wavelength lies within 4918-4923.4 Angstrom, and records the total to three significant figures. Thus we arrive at 42.6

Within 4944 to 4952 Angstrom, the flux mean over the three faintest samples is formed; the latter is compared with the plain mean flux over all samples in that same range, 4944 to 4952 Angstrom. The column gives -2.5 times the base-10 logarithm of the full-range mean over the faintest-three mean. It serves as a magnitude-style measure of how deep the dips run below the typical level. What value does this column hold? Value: -0.055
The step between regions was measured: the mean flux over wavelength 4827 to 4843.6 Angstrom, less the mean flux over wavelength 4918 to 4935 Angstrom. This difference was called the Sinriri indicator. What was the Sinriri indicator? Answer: 3.1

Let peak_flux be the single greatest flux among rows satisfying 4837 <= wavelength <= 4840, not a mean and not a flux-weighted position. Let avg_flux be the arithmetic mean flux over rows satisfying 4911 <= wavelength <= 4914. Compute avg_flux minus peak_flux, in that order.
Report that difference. -3.4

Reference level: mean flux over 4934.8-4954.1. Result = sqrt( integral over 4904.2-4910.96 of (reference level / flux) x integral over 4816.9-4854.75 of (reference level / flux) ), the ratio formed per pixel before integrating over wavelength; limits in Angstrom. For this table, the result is 14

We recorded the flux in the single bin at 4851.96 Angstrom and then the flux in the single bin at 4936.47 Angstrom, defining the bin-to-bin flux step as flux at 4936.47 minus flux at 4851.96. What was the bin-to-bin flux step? -2.0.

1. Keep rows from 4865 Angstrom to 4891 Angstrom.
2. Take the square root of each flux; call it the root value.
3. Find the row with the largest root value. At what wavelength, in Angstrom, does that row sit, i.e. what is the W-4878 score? 4865.38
